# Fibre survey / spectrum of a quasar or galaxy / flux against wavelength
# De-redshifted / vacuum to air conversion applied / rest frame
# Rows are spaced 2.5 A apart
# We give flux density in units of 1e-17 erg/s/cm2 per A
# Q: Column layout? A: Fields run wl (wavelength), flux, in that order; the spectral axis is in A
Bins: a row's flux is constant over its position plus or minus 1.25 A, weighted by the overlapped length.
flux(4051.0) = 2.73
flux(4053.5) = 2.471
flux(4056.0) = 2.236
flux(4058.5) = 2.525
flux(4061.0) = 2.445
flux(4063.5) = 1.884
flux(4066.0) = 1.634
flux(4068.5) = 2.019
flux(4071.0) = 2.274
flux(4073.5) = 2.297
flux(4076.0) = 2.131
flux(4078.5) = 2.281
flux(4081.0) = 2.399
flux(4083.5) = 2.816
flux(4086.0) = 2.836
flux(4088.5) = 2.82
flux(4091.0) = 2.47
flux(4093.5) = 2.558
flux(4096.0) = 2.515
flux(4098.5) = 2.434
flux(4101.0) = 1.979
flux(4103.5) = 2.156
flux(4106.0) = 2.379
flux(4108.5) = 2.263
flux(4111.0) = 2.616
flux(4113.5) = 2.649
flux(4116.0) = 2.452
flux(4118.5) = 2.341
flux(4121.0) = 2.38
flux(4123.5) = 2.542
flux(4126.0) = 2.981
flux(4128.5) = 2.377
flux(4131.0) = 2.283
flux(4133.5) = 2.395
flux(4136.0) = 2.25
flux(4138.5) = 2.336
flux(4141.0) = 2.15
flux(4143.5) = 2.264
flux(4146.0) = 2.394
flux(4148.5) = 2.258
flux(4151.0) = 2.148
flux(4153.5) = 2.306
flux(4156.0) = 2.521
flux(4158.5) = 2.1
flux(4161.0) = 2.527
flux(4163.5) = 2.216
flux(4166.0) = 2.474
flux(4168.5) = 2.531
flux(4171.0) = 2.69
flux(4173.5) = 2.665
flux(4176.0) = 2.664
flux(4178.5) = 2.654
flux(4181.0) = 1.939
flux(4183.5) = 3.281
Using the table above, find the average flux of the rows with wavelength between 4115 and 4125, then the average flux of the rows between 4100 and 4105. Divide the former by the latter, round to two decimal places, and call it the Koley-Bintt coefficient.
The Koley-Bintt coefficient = 1.17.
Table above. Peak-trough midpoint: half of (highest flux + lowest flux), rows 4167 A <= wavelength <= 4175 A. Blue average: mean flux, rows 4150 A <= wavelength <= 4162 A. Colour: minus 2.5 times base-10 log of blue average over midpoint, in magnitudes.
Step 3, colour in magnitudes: 0.13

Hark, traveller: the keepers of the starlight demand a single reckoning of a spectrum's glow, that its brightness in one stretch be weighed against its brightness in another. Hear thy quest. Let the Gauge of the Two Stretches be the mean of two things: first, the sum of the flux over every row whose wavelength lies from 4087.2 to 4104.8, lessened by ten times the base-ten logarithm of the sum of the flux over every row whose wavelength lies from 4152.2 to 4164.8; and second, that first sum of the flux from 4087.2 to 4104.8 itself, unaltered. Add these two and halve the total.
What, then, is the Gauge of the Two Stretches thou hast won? 12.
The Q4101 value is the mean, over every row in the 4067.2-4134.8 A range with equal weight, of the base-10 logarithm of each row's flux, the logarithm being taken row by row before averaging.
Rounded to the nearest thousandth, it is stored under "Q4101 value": 0.384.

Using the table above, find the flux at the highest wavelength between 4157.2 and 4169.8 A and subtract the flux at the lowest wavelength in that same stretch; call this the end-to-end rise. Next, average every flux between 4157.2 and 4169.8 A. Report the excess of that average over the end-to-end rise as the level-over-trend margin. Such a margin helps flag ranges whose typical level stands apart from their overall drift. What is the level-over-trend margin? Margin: 1.9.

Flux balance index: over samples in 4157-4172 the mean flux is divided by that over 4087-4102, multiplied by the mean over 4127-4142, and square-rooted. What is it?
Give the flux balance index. 1.50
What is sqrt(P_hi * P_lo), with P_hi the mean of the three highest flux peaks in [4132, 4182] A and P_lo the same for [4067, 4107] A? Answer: 2.75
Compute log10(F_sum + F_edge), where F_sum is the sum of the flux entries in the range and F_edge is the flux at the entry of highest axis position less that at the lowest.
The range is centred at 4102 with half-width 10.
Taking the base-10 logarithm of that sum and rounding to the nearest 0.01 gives 1.28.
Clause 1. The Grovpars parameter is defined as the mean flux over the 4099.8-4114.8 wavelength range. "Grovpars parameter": 2.34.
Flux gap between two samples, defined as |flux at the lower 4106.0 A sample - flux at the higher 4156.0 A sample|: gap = 0.14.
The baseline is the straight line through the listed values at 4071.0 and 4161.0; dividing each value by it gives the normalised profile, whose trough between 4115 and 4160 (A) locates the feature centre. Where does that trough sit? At 4158.5 A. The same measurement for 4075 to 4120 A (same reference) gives 4101.0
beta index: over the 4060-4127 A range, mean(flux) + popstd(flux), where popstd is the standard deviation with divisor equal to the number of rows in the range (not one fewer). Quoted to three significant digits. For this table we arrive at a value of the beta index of 2.69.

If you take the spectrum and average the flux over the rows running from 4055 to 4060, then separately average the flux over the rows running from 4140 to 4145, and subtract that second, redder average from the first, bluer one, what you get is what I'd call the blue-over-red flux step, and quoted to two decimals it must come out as 0.17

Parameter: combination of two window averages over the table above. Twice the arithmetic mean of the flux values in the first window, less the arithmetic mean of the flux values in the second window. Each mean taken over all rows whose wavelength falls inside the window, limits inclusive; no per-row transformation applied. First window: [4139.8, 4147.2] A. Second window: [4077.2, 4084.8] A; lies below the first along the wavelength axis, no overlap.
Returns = 2.04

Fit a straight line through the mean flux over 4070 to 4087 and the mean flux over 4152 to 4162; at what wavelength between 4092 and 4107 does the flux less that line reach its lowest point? 4101.0 A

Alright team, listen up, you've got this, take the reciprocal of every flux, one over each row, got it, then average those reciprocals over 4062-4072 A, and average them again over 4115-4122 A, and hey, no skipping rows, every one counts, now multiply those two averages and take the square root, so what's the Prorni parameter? 0.466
